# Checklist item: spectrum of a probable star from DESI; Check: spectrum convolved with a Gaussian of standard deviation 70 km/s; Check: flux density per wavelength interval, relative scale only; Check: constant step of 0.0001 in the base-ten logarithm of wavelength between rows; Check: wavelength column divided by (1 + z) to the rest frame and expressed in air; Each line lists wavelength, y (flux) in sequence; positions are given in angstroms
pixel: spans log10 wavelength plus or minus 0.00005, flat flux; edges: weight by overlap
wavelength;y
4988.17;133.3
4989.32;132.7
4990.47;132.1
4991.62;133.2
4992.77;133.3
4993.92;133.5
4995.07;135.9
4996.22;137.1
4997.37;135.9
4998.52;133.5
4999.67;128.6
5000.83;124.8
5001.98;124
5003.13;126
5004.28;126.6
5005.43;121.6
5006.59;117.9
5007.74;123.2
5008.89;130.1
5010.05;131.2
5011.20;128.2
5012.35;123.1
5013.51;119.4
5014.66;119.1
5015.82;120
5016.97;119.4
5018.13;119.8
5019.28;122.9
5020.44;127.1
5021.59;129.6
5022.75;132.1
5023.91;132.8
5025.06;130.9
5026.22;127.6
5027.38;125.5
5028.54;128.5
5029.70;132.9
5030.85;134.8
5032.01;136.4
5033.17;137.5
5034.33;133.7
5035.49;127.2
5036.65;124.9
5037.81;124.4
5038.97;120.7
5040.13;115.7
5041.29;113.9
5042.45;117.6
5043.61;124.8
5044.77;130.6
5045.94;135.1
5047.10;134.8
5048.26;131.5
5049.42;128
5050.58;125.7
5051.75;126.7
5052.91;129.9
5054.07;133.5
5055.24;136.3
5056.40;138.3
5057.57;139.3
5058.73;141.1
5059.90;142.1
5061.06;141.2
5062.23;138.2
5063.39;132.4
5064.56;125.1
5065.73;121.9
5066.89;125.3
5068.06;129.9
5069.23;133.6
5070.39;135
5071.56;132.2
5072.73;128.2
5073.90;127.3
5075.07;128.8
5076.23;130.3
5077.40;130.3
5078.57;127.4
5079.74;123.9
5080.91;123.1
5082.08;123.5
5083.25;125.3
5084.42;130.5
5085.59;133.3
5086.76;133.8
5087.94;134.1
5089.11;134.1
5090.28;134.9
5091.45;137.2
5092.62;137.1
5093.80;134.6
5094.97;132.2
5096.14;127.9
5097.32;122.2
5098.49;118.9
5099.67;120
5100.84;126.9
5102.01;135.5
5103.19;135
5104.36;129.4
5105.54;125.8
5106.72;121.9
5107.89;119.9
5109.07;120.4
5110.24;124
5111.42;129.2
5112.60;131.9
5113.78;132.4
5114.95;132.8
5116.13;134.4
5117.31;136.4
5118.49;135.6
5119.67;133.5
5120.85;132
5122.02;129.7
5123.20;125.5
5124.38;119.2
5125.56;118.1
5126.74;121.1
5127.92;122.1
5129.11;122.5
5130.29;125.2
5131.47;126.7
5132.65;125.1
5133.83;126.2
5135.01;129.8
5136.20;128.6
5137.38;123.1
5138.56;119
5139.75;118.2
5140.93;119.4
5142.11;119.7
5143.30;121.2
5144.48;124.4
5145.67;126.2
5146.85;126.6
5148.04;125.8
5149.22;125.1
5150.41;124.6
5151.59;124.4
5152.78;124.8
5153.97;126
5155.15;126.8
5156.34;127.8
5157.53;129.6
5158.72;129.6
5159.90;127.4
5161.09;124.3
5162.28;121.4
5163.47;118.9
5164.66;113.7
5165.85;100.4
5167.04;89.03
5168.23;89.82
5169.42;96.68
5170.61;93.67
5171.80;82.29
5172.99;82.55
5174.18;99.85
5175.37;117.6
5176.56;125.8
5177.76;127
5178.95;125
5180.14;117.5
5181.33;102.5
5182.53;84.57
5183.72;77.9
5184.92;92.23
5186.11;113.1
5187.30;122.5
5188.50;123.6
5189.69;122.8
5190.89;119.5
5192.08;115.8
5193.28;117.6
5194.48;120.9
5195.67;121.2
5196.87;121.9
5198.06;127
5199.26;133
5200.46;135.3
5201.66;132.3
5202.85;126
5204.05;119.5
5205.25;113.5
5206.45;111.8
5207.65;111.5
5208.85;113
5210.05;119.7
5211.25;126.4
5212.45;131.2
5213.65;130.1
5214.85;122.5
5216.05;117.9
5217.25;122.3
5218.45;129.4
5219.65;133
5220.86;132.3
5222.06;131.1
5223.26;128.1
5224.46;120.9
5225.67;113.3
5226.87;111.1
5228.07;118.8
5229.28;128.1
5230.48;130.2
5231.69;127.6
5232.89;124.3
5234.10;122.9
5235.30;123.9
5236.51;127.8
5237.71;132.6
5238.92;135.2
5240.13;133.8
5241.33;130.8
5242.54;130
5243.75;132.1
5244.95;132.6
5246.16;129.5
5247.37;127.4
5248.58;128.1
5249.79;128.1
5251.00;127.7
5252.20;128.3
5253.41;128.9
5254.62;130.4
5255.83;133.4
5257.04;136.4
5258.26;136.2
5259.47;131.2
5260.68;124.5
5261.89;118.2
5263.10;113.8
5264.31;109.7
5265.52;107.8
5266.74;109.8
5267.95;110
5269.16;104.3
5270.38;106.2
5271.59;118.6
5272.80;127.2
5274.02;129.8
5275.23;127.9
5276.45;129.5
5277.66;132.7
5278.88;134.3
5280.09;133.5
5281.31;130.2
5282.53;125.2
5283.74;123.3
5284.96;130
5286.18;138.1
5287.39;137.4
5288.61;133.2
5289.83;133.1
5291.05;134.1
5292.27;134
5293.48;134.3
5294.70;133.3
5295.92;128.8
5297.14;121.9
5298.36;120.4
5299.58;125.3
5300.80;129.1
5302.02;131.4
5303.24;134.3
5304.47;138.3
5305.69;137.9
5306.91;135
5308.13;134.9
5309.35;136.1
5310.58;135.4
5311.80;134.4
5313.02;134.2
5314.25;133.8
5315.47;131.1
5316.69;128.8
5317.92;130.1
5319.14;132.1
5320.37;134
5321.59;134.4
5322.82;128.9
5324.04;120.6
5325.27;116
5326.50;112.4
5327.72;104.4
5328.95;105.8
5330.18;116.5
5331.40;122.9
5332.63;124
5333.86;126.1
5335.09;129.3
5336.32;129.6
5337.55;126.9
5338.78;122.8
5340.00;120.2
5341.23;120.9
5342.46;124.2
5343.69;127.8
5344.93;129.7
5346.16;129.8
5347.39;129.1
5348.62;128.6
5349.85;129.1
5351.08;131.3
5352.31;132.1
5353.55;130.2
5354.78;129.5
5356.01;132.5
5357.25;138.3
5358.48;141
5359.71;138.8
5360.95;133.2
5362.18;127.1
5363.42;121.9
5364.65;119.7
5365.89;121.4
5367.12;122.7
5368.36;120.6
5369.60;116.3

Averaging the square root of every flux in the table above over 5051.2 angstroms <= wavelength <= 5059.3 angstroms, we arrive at 11.6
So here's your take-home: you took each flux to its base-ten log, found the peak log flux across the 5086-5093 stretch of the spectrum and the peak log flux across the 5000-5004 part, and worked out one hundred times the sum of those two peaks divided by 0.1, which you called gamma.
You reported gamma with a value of 4238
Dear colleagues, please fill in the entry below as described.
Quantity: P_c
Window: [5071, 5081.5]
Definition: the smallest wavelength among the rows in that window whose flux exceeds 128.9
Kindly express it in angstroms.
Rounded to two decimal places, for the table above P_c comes 5071.56 angstroms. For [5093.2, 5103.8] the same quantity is 5093.80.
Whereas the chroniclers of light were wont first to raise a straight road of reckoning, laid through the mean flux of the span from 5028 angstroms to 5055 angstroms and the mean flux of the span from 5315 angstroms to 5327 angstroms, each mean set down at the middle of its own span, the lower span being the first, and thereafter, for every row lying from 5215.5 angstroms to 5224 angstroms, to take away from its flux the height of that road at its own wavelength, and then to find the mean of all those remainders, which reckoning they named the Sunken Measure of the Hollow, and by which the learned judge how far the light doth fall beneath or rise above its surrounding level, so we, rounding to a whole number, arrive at 0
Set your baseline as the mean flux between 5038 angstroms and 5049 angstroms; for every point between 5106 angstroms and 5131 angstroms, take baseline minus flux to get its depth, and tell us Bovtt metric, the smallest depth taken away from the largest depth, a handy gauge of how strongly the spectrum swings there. 18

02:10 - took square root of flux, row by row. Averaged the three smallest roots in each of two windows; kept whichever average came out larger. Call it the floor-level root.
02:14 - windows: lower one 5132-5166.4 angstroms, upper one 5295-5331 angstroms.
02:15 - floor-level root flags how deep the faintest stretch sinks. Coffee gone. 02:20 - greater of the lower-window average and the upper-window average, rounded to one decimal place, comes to 10.5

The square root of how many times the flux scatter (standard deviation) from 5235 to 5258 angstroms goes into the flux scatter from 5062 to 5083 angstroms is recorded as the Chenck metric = 1.2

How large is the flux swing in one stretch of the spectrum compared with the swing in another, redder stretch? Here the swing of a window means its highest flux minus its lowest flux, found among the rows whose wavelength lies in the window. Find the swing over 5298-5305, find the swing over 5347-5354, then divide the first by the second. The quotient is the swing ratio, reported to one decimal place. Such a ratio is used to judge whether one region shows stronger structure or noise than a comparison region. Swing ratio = 5.1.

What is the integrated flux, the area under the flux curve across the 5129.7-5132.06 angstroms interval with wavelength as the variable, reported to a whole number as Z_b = 298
